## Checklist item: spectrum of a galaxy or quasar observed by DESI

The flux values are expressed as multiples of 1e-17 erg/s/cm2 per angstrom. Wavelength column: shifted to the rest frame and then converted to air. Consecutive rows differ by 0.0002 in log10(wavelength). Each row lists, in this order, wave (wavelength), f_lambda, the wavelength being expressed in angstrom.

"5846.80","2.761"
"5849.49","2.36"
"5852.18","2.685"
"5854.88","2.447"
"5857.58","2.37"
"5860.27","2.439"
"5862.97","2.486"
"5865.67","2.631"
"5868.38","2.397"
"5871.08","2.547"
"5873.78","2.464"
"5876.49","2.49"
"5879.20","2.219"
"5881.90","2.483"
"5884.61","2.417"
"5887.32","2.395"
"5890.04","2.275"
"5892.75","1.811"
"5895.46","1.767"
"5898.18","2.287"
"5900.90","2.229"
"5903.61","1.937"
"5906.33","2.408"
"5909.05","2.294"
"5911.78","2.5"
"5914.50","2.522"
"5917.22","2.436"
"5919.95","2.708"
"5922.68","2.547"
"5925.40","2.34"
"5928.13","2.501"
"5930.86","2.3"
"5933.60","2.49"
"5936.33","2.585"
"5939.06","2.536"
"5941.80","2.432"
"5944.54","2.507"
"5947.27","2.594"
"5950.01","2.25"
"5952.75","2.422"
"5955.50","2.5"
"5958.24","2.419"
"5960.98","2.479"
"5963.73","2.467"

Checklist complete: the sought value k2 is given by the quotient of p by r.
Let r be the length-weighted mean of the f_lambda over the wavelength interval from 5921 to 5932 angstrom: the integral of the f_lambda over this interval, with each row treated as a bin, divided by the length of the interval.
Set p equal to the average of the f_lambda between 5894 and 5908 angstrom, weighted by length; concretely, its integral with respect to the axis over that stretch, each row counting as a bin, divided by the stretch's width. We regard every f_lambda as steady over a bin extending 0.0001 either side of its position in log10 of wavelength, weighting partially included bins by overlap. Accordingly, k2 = 0.87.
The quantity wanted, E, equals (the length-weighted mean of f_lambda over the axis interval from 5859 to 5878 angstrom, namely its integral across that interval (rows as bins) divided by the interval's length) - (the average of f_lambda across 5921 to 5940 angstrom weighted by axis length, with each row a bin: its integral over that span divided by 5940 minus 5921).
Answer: 0.02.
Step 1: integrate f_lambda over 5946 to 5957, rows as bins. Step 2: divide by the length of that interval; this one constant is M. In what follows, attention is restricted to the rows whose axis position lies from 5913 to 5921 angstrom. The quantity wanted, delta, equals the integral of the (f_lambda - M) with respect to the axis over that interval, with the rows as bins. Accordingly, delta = 0.9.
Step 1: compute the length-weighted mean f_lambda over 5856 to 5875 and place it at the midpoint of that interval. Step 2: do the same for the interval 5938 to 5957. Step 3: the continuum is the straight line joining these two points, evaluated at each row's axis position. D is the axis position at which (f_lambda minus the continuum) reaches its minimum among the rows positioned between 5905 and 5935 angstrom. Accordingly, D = 5909.05 angstrom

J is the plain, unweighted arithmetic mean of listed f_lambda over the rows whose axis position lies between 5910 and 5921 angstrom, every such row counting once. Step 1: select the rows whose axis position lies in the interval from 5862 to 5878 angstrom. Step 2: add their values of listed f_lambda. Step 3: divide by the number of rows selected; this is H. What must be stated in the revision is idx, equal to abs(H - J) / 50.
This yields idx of 0.001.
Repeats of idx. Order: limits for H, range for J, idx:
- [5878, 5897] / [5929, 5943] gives 0.005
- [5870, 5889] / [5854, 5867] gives 0.001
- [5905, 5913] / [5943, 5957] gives 0.001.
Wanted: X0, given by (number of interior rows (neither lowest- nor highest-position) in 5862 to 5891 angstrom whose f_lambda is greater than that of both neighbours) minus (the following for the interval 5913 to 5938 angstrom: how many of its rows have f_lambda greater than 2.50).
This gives -1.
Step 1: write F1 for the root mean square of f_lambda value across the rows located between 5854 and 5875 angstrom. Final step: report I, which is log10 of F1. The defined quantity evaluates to 0.393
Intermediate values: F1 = 2.47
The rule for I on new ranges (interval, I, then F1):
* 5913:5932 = 0.395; 2.48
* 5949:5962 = 0.383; 2.42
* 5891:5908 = 0.320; 2.09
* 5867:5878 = 0.394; 2.48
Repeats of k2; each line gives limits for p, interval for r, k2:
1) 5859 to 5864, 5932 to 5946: 0.98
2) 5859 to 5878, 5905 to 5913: 1.04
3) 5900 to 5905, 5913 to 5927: 0.83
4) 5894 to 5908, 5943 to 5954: 0.87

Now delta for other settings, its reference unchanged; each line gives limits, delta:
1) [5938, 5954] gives 0.3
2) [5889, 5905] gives -6.3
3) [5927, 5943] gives 0.6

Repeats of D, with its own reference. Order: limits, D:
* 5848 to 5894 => 5892.75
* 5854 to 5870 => 5857.58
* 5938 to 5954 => 5950.01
